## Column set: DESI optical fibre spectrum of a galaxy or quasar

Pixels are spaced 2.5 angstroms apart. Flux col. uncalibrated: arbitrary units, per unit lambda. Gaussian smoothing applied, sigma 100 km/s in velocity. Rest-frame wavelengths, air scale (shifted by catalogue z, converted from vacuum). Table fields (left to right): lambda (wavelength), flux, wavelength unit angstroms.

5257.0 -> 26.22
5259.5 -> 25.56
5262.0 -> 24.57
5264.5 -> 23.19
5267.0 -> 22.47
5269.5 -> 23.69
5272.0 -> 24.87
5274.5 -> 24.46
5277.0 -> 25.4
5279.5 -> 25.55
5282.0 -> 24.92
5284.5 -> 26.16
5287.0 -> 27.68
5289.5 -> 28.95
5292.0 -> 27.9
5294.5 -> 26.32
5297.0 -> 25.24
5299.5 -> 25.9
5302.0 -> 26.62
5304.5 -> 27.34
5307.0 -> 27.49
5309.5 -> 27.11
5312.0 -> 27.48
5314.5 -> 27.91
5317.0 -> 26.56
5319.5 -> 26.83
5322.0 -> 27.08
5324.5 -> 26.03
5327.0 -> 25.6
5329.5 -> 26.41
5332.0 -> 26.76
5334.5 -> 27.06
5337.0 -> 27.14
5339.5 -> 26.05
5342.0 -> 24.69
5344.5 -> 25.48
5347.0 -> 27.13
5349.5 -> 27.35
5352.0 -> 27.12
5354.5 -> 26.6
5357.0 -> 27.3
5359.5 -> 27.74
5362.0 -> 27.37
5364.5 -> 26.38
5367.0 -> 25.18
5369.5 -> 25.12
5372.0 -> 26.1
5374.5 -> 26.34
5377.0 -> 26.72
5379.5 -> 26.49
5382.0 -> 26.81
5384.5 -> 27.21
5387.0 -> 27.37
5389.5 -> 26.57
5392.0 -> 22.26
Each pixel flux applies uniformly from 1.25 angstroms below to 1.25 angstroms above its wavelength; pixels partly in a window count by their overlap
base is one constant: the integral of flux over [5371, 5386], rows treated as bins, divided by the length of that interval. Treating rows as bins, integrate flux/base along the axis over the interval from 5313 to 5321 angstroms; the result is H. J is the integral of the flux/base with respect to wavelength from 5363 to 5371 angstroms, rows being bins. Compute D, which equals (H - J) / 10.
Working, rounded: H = 8.14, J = 7.7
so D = 0.04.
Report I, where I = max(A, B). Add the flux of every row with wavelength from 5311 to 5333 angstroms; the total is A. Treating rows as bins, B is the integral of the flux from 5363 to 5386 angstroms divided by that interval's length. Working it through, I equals 240.7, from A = 240.7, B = 26.3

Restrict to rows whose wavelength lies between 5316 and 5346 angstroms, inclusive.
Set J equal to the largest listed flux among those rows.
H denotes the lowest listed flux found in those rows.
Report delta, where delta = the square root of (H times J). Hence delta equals 25.9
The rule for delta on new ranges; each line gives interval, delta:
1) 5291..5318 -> 26.5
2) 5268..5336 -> 26.2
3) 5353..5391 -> 26.4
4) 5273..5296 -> 26.6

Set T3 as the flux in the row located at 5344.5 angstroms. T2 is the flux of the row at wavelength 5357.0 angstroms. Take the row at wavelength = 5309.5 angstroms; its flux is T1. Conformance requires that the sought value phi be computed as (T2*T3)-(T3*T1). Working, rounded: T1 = 27.11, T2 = 27.3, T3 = 25.48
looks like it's 5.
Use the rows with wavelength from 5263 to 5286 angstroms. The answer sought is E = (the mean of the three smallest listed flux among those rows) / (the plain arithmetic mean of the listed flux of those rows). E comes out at 0.943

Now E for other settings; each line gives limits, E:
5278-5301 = 0.952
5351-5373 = 0.959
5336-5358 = 0.957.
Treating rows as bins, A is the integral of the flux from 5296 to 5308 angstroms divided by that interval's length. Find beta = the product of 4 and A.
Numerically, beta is 106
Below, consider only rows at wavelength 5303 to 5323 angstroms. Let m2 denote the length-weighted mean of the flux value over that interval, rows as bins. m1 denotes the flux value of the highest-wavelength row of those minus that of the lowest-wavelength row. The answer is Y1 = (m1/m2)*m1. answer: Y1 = 0.00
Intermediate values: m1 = -0.3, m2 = 27.2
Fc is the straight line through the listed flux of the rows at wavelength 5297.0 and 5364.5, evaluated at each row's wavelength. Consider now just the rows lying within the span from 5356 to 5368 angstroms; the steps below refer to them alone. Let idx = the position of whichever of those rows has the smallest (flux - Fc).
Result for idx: 5367.0 angstroms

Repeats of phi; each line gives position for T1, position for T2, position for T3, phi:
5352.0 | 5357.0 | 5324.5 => 5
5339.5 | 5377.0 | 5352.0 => 18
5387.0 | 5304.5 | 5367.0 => -1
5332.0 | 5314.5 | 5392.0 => 26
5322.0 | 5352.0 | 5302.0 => 1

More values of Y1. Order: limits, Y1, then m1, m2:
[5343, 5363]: 0.13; 1.9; 27.0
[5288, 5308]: 0.08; -1.5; 27.0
